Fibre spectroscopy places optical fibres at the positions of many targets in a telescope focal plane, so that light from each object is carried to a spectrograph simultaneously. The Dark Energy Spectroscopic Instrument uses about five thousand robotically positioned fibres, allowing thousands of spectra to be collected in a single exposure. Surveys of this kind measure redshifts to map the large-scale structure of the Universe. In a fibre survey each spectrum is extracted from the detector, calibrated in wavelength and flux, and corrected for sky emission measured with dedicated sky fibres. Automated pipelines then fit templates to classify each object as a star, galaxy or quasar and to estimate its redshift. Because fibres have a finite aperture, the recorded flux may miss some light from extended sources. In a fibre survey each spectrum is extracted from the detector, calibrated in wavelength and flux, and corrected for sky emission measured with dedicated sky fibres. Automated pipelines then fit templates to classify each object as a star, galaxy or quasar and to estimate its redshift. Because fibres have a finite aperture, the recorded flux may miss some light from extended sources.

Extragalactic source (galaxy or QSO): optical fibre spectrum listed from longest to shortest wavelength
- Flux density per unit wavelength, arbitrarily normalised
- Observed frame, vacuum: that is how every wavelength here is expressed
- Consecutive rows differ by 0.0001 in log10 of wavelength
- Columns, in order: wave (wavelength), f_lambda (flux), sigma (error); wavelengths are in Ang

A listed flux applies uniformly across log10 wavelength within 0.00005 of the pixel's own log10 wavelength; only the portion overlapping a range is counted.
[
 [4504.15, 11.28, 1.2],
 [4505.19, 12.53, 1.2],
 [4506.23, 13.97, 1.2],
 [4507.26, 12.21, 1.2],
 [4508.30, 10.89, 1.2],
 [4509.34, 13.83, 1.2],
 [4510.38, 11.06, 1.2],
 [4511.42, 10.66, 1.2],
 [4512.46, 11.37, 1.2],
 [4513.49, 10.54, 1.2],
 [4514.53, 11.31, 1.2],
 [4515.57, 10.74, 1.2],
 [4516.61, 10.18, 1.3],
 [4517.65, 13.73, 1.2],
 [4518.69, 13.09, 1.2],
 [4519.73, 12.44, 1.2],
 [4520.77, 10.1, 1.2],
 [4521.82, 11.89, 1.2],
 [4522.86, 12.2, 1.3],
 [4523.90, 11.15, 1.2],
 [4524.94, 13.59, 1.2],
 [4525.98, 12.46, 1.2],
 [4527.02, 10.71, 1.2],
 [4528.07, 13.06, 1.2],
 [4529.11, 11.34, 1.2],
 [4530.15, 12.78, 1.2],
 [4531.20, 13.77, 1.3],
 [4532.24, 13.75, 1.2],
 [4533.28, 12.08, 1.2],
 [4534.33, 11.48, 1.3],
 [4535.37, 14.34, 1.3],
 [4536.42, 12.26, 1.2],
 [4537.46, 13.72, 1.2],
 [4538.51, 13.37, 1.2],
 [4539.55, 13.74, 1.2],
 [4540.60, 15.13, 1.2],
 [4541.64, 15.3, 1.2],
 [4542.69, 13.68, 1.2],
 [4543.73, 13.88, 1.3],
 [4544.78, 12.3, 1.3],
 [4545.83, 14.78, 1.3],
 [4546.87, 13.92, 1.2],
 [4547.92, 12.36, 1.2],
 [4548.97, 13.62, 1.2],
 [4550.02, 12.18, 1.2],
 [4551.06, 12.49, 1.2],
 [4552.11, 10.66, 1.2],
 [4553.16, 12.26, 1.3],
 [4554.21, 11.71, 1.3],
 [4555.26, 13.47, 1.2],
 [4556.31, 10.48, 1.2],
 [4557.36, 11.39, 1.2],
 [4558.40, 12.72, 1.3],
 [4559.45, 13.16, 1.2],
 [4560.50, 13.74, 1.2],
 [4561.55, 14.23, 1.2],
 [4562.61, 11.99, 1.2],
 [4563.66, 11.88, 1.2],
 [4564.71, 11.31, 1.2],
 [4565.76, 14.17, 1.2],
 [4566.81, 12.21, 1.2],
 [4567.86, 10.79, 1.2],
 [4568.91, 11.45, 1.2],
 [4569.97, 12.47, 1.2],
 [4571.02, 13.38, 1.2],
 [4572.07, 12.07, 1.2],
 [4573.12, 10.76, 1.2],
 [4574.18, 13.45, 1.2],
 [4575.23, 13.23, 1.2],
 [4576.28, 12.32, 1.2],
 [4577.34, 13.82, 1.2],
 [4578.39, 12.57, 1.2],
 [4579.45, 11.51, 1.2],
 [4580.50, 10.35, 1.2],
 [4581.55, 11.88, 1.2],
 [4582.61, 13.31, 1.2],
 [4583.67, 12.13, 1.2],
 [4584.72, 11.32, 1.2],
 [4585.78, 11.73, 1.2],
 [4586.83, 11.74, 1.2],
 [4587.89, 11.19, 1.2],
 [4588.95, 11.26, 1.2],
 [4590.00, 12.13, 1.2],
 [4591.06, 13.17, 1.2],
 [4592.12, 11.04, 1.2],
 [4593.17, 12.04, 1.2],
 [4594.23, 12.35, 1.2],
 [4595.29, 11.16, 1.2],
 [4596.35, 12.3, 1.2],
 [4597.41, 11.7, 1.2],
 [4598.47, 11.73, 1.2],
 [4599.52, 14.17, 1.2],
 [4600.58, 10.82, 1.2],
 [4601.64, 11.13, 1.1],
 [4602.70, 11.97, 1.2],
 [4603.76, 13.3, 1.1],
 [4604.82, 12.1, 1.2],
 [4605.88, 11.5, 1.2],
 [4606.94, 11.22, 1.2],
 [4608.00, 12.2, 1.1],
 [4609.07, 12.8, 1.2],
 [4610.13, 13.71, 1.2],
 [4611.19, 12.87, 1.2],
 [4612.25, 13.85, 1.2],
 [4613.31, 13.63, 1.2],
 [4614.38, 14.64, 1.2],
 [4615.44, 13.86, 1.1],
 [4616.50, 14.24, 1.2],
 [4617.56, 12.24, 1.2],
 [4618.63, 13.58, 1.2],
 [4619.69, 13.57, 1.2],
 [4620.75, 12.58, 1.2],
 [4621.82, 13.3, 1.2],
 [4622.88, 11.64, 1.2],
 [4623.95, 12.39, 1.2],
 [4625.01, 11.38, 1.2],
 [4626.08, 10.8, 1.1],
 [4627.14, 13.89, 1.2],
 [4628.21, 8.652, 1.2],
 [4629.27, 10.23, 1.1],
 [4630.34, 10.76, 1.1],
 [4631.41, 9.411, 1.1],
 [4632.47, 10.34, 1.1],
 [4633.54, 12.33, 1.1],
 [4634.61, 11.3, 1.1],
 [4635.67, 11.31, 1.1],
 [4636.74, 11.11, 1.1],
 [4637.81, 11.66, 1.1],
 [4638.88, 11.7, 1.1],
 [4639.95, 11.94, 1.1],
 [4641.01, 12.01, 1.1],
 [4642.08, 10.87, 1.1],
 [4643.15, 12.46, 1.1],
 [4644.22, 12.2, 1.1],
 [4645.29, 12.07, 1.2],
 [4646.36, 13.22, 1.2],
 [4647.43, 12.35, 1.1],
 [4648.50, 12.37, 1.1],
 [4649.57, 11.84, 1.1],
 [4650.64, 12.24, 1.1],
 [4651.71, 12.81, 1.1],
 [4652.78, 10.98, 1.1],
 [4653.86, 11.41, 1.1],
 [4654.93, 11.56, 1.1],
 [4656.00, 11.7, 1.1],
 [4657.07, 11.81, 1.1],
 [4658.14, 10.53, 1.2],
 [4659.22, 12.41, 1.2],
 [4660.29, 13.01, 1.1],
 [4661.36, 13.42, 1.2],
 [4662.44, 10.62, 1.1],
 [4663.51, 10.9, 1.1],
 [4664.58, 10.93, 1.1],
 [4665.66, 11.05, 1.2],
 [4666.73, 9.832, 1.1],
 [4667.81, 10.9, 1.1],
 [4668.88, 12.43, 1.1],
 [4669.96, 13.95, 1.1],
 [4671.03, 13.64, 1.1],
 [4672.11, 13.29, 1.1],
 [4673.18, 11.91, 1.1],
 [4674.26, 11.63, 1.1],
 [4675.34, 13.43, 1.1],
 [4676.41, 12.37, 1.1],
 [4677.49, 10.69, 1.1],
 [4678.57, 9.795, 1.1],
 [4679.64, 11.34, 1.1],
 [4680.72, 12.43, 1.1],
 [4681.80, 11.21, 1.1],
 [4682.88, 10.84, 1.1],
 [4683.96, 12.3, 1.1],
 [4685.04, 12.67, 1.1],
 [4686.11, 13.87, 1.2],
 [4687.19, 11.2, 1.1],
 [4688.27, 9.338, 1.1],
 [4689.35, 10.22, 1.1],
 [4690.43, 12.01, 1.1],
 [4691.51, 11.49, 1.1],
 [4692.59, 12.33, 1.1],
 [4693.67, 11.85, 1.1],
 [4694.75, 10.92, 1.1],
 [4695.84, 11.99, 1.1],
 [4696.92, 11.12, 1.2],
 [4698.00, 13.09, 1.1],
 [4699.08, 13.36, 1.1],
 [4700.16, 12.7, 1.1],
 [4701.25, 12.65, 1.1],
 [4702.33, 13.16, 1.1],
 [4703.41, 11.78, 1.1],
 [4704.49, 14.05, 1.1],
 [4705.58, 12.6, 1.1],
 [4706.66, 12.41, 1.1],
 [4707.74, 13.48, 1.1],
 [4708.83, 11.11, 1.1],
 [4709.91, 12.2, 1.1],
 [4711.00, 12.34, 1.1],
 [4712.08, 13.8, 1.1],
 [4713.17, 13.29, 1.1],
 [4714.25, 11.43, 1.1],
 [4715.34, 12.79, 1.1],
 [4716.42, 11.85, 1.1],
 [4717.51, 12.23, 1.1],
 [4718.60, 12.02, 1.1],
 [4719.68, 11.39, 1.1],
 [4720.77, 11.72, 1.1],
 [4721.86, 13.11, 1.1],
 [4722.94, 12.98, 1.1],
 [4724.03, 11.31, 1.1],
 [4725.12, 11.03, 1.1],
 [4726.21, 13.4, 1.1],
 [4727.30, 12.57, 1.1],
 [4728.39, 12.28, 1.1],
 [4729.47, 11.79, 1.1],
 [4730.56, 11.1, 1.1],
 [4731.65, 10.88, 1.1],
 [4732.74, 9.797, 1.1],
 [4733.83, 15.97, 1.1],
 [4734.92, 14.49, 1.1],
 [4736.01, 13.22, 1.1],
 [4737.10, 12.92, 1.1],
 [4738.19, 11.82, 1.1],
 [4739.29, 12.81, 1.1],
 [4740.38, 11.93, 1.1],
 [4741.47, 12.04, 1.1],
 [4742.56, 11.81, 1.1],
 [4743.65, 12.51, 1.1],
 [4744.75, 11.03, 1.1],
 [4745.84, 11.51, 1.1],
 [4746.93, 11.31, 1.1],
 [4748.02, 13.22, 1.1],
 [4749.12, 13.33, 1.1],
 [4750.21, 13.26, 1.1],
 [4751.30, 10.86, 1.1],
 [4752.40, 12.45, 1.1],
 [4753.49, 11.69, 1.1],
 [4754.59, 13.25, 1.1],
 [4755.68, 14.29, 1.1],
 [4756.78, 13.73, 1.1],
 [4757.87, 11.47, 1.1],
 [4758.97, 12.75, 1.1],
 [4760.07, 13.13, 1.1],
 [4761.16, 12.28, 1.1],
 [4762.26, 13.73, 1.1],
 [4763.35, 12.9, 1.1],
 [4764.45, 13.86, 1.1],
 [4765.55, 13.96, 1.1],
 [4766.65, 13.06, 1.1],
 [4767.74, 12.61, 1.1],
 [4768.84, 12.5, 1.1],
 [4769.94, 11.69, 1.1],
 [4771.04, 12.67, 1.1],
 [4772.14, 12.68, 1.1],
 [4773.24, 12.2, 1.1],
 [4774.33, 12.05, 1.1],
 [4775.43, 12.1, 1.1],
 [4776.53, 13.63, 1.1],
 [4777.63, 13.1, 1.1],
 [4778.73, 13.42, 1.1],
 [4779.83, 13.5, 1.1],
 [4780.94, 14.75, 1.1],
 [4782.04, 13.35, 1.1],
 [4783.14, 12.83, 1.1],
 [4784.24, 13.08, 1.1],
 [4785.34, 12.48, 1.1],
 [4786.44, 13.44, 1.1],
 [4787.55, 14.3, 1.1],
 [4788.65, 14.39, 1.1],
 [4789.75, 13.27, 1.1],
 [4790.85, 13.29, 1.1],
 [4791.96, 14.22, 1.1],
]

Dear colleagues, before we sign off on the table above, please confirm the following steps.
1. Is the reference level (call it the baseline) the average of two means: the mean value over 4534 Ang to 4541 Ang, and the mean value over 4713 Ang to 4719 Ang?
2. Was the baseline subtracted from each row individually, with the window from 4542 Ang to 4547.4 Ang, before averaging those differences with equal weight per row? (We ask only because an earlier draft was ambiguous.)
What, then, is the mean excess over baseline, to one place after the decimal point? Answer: 0.9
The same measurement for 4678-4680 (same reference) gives -2.3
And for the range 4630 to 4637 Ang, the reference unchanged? -1.9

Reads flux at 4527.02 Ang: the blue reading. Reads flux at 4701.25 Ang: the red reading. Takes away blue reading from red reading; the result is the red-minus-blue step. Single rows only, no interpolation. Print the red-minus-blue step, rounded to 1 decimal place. 1.9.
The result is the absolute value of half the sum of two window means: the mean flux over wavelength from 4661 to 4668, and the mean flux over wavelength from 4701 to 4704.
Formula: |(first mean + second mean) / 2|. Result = 11.8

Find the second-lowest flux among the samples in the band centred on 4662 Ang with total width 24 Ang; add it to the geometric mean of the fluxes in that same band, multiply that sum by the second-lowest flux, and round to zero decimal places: 235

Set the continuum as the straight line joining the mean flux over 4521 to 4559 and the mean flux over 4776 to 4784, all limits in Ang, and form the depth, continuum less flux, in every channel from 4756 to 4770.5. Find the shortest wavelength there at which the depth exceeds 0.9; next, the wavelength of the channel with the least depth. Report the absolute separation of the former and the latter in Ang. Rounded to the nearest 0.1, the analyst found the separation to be 7.7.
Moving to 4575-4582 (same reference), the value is 2.1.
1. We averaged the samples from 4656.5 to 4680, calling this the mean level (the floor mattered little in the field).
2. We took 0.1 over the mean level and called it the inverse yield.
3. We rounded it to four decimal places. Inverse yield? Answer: 0.0085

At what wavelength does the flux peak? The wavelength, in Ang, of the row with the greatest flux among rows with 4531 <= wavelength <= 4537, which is 4535.37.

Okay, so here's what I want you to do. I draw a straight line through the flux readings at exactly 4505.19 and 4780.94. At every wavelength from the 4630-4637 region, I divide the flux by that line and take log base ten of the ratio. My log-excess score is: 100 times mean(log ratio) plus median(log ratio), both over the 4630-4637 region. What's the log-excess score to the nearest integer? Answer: -10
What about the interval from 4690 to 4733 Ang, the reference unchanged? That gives -7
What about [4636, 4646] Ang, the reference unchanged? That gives -6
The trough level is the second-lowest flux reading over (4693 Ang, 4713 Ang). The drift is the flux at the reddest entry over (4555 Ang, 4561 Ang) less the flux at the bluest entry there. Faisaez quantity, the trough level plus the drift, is 11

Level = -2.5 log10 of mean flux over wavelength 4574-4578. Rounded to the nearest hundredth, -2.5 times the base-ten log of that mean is -2.80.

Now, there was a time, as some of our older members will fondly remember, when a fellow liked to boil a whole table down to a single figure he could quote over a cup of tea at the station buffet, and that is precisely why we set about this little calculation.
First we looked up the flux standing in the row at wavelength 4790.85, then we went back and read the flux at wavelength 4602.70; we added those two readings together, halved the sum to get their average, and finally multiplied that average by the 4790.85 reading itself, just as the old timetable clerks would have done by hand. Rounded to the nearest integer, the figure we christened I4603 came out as 168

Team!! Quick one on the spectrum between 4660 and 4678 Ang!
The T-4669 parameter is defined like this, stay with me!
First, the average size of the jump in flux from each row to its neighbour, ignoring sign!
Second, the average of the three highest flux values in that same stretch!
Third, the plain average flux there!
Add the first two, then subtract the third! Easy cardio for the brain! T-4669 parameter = 2.7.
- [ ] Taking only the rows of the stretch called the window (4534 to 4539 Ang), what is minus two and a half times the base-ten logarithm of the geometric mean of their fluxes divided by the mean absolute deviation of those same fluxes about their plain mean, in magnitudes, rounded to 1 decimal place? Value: -2.9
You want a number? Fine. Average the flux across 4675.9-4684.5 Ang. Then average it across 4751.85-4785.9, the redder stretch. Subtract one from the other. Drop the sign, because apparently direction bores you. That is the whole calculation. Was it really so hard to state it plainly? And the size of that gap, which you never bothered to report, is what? 1.6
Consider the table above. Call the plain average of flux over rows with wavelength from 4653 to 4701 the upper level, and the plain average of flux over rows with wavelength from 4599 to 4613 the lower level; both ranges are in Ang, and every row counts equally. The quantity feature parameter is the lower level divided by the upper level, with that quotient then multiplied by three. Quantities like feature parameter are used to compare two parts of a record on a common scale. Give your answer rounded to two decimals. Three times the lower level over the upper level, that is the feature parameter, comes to 3.16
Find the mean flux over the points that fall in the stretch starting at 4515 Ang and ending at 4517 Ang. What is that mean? 10.5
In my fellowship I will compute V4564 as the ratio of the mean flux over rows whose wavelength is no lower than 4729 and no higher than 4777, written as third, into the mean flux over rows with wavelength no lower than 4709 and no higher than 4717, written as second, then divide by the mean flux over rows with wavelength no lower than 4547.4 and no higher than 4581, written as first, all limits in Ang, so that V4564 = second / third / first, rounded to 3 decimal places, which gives 0.081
